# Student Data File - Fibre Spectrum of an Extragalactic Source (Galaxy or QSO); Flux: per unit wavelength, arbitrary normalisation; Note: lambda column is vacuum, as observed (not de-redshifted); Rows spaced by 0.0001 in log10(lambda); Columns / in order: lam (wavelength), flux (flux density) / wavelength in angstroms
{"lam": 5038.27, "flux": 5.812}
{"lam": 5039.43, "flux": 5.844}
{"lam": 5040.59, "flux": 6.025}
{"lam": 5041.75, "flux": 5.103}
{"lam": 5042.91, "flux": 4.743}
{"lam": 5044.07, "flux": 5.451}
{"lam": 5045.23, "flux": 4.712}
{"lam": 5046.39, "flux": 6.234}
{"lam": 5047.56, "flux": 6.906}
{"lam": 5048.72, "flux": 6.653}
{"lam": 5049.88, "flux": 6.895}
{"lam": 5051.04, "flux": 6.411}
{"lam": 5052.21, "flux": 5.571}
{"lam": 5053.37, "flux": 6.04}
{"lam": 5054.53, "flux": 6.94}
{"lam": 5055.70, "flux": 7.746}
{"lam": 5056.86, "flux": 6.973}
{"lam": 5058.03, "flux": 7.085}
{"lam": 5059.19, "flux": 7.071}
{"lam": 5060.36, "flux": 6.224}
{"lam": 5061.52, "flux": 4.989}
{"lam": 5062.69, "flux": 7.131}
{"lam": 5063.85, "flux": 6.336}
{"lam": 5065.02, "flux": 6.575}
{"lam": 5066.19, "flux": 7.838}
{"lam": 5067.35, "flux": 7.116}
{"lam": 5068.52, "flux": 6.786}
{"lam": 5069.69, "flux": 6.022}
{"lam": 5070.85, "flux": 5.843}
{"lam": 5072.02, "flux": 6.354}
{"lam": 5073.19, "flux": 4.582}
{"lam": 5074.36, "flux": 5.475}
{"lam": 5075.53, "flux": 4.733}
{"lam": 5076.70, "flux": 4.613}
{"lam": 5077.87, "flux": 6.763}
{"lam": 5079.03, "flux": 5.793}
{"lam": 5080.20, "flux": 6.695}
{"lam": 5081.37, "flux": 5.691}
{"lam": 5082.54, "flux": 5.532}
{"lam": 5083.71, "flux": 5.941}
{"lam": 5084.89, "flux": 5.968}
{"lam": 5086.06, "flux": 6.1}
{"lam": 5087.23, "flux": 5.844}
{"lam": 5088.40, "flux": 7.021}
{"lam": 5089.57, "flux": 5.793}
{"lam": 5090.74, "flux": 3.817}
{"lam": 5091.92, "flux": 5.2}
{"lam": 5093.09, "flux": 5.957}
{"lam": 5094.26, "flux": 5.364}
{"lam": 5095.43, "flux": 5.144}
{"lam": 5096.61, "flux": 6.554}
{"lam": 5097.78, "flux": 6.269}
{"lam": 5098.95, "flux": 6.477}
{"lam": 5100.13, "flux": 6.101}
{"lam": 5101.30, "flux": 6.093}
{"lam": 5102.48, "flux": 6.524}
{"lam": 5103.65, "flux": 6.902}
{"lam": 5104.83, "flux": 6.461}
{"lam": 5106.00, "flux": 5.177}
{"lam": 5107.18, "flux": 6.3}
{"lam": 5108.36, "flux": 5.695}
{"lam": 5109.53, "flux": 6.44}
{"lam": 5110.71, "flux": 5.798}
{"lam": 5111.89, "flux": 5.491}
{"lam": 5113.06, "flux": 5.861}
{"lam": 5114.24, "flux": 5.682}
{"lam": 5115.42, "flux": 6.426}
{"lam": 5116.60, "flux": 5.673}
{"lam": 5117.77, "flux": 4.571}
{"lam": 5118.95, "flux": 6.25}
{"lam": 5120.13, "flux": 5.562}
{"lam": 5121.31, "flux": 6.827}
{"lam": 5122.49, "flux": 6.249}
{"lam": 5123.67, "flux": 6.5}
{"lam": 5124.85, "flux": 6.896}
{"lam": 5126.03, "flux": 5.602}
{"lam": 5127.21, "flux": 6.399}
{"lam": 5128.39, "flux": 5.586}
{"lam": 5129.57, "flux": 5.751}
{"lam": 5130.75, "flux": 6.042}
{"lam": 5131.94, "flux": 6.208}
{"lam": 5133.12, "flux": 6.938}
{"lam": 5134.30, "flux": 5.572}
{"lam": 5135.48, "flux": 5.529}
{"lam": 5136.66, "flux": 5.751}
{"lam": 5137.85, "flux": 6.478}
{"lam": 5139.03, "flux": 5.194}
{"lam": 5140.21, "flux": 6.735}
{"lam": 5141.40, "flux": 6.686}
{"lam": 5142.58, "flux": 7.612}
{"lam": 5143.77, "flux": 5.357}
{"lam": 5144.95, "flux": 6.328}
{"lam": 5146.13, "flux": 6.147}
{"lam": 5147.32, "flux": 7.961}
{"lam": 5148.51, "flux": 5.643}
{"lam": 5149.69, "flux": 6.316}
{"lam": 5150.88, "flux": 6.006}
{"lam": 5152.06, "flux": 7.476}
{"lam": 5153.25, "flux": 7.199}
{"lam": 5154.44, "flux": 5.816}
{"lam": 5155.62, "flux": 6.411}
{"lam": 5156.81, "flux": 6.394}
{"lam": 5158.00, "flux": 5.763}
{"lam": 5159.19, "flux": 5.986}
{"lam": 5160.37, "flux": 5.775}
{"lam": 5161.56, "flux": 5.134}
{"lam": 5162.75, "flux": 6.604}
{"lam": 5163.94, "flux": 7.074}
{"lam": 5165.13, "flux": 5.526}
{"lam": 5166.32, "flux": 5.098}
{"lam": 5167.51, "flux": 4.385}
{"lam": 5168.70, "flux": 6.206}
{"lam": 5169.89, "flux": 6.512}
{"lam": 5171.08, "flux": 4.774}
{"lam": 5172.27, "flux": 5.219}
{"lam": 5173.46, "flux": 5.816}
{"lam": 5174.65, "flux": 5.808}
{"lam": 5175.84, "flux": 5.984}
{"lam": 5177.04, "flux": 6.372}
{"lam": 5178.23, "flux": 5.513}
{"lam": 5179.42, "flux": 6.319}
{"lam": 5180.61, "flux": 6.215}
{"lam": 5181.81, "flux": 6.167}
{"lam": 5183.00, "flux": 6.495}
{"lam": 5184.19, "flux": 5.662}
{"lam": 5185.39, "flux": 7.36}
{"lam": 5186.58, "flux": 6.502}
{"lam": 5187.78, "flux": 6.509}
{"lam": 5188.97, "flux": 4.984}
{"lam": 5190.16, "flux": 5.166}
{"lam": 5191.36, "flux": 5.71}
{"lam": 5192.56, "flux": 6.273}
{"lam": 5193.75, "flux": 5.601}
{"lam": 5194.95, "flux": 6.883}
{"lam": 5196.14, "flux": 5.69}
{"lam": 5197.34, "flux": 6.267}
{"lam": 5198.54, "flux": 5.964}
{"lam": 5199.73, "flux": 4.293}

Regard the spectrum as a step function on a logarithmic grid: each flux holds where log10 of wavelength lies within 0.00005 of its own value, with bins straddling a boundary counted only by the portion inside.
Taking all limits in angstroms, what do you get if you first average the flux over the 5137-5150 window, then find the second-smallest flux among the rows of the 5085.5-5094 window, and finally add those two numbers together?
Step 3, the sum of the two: 11.6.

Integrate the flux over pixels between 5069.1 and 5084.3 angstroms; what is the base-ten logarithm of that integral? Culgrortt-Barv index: 1.9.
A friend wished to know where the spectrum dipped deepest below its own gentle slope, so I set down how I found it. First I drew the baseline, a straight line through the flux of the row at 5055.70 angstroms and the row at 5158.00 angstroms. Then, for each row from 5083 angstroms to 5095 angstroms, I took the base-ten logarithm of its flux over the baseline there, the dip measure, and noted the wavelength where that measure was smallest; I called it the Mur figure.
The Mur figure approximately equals 5090.74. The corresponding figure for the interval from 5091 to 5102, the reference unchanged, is 5095.43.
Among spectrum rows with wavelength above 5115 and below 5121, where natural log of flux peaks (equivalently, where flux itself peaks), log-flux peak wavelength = 5115.42 angstroms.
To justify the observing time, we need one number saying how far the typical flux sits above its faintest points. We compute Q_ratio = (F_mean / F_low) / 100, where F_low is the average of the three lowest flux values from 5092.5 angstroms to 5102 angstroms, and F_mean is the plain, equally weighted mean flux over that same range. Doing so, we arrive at 0.0109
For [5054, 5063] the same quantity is 0.0112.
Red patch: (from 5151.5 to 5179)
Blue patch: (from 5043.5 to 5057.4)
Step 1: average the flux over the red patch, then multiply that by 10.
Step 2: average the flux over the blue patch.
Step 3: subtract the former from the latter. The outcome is -53.1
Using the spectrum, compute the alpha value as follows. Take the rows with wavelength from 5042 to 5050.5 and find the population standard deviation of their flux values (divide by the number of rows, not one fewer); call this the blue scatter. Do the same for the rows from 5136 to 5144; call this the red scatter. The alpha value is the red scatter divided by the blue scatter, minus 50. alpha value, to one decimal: -49.1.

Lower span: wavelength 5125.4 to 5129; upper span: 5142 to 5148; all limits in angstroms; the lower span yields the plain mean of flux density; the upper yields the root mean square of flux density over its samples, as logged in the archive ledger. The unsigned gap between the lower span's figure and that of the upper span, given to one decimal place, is 0.9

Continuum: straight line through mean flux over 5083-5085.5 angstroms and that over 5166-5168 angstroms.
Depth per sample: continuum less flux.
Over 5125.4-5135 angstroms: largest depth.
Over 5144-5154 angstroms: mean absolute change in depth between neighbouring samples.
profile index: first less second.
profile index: -1.3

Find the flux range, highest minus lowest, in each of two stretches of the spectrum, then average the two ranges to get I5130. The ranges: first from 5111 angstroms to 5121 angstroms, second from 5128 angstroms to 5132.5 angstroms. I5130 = 1.2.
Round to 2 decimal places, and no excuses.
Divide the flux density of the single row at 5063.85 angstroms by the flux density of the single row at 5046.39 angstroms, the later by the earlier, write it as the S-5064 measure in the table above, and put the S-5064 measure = 1.02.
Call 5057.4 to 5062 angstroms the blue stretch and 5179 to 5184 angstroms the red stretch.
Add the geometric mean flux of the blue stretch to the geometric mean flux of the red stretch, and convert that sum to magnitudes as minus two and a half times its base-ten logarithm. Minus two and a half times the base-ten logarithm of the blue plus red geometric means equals -2.75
